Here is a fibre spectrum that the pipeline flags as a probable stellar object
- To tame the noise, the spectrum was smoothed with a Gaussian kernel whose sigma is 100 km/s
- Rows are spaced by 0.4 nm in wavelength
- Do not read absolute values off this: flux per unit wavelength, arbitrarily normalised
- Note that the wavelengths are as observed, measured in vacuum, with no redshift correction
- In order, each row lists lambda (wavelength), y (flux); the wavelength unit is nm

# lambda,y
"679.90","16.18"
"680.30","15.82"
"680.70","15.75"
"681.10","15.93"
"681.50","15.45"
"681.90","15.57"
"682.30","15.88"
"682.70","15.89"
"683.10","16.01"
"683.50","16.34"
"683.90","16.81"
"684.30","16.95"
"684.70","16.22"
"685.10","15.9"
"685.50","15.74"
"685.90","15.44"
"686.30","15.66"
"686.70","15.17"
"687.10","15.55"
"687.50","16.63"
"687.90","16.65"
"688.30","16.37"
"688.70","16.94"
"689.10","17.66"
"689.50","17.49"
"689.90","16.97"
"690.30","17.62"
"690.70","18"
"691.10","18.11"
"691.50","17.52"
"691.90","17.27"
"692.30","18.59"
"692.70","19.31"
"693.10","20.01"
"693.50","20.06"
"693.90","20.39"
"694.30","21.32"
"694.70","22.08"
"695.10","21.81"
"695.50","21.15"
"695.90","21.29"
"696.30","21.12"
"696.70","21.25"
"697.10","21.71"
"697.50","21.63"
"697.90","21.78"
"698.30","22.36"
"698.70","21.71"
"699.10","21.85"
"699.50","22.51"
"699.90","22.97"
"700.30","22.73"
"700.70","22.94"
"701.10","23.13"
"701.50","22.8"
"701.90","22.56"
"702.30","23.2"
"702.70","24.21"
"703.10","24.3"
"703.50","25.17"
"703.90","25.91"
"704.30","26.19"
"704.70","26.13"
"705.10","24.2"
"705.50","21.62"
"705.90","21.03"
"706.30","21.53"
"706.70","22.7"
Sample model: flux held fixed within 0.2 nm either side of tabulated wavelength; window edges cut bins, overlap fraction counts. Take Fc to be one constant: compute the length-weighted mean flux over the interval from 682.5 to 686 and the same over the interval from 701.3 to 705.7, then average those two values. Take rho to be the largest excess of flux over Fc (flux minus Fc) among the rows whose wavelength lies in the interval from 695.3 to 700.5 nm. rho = 2.8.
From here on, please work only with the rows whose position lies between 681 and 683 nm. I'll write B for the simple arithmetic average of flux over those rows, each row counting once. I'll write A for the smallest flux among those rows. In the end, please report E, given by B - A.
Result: 0.3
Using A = 15.45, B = 16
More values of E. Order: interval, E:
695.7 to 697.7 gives 0.3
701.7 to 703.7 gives 1.3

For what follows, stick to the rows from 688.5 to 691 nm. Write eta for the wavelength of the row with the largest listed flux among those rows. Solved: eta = 690.70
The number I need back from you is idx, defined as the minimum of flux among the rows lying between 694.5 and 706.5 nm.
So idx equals 21.03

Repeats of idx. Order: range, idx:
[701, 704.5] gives 22.56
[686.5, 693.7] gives 15.17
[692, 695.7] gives 18.59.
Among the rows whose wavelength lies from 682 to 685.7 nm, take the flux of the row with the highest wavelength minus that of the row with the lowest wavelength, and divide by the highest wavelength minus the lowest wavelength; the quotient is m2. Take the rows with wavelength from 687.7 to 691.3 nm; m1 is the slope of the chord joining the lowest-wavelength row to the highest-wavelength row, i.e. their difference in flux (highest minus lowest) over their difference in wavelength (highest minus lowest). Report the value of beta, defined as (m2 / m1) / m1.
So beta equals -0.2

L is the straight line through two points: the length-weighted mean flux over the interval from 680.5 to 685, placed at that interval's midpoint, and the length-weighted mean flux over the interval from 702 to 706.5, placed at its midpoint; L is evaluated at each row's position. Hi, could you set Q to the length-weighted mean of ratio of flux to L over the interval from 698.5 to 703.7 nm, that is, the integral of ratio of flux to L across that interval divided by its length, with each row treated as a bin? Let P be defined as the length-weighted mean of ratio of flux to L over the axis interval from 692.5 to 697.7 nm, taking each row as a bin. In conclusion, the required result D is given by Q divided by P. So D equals 0.99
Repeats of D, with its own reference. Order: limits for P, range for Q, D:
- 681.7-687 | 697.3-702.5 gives 1.05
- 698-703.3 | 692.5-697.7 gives 1.01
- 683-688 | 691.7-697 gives 1.07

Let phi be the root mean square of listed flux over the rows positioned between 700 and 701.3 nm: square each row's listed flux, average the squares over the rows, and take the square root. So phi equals 23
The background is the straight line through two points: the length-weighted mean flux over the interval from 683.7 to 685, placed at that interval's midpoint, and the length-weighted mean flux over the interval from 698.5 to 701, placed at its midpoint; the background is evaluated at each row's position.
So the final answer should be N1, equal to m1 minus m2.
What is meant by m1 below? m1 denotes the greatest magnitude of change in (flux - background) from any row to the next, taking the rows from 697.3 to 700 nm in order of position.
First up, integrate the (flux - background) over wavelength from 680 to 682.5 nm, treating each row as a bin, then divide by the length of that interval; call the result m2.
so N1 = 0.5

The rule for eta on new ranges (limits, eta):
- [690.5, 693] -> 692.70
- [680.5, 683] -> 681.10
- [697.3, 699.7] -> 699.50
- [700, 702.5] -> 702.30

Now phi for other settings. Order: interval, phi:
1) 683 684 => 16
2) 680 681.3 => 16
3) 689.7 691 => 18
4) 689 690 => 17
